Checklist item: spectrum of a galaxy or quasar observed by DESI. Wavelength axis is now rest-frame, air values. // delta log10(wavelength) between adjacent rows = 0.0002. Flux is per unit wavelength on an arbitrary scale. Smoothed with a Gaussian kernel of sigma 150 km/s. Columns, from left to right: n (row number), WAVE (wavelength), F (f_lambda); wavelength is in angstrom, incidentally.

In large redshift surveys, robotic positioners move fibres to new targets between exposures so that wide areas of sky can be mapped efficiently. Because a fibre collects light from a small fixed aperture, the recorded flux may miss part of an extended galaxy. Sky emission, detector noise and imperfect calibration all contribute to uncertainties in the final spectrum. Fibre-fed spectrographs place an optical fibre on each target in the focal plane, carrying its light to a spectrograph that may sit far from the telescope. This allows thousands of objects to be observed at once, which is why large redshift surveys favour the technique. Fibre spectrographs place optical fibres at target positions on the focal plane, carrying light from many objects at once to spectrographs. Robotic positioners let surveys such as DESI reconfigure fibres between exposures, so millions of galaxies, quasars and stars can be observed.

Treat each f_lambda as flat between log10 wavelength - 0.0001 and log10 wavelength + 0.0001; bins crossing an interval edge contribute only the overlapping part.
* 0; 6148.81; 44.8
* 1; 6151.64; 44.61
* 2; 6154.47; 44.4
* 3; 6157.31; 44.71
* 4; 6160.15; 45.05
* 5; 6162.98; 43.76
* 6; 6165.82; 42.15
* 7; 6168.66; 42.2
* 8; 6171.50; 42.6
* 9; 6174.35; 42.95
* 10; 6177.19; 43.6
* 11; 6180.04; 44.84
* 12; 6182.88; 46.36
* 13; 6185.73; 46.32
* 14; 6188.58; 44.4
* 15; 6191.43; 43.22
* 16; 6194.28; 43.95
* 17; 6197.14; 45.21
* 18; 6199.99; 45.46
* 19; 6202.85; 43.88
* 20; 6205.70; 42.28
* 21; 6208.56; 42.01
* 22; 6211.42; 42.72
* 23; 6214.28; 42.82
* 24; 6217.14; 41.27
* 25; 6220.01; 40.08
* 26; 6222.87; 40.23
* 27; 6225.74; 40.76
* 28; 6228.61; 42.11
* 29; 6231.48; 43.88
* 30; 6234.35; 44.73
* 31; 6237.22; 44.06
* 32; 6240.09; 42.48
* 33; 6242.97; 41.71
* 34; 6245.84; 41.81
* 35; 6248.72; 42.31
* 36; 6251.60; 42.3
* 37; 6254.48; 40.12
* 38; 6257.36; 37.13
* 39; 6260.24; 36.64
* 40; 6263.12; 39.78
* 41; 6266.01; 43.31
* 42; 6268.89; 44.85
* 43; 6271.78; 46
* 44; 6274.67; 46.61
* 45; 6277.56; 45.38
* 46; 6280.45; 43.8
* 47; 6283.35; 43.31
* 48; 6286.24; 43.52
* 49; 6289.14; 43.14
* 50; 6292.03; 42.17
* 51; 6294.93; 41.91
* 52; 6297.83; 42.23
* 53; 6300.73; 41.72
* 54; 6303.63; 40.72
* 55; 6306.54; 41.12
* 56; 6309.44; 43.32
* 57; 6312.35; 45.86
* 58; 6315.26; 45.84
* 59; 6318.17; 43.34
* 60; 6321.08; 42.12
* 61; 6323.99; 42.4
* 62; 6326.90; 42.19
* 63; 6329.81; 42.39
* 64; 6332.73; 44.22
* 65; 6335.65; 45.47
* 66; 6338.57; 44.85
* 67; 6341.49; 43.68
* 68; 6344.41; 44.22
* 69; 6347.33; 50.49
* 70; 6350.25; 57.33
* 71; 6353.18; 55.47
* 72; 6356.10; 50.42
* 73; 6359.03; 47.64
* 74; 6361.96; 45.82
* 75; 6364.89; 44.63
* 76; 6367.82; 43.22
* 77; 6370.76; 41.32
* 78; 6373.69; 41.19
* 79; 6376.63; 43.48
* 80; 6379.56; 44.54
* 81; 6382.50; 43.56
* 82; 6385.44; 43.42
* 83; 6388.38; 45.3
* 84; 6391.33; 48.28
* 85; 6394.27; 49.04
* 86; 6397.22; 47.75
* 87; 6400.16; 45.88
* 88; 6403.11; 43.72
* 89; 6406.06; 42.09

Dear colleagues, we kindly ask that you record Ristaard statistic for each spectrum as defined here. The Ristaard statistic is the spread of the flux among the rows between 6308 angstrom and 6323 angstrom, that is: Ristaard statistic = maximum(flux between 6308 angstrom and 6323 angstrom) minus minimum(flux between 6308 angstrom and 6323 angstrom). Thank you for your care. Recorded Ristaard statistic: 3.7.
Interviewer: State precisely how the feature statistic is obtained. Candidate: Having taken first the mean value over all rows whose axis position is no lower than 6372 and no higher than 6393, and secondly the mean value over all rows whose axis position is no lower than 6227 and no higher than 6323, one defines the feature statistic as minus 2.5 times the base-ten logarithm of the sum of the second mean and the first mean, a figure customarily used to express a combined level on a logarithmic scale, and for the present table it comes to -4.85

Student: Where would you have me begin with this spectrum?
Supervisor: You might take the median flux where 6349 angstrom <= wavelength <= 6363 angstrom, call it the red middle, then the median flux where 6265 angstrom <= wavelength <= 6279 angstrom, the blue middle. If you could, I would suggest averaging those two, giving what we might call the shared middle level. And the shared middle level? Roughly 47.9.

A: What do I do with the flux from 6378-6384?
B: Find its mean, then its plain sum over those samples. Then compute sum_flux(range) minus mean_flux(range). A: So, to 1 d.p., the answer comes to 44.0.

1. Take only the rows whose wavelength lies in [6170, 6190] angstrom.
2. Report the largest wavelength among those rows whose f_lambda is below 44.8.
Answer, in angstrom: 6188.58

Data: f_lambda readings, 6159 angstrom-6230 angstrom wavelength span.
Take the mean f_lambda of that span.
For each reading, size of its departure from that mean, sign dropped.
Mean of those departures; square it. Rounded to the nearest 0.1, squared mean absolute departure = 2.0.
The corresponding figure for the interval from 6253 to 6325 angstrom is 3.6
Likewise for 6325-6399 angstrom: 9.5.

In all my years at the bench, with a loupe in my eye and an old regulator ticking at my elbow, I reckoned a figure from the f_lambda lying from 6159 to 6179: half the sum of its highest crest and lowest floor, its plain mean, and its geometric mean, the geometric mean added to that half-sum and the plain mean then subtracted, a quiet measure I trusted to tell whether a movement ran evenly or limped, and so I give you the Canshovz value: 44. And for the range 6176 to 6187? 45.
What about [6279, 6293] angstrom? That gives 43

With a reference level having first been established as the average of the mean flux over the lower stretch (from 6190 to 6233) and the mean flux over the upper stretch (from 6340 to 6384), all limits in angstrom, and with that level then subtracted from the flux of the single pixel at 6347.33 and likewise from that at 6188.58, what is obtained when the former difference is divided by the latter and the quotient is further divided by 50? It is -0.73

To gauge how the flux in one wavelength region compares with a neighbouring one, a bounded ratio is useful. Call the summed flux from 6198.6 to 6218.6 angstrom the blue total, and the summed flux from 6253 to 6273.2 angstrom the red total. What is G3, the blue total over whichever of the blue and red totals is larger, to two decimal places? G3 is 1.00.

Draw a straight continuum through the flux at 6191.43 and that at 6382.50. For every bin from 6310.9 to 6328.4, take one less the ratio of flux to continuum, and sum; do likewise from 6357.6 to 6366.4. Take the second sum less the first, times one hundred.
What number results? -15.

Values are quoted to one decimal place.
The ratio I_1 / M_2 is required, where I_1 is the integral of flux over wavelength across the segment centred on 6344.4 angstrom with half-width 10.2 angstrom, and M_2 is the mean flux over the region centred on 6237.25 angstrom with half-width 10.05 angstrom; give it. 23.2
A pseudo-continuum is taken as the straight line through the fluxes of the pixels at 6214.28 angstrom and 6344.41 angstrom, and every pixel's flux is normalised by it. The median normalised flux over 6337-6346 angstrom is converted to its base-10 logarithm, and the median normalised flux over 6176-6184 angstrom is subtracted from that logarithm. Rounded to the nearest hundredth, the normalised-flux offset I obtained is -1.06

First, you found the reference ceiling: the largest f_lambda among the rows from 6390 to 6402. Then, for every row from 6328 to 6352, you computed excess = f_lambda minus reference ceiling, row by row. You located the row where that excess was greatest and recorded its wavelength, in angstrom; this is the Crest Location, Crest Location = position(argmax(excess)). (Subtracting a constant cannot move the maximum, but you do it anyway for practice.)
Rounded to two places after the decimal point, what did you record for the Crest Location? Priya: 6350.25 angstrom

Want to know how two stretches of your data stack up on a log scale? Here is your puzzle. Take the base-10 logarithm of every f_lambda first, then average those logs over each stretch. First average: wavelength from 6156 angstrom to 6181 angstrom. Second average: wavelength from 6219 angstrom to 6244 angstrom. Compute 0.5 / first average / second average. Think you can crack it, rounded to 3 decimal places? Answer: 0.188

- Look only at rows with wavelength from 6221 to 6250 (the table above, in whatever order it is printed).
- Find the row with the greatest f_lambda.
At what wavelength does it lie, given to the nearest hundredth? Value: 6234.35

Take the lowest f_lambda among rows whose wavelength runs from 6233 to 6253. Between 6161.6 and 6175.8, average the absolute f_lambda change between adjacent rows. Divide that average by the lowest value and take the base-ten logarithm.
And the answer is -1.84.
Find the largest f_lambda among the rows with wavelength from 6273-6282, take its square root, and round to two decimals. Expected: 6.83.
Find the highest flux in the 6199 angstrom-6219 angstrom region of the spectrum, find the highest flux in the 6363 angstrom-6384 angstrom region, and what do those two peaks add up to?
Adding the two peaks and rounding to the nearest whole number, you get 90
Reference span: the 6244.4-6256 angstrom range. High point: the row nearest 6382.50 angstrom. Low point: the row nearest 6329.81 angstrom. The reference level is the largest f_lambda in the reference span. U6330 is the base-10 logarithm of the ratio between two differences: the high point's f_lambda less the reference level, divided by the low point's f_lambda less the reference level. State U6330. 1.2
